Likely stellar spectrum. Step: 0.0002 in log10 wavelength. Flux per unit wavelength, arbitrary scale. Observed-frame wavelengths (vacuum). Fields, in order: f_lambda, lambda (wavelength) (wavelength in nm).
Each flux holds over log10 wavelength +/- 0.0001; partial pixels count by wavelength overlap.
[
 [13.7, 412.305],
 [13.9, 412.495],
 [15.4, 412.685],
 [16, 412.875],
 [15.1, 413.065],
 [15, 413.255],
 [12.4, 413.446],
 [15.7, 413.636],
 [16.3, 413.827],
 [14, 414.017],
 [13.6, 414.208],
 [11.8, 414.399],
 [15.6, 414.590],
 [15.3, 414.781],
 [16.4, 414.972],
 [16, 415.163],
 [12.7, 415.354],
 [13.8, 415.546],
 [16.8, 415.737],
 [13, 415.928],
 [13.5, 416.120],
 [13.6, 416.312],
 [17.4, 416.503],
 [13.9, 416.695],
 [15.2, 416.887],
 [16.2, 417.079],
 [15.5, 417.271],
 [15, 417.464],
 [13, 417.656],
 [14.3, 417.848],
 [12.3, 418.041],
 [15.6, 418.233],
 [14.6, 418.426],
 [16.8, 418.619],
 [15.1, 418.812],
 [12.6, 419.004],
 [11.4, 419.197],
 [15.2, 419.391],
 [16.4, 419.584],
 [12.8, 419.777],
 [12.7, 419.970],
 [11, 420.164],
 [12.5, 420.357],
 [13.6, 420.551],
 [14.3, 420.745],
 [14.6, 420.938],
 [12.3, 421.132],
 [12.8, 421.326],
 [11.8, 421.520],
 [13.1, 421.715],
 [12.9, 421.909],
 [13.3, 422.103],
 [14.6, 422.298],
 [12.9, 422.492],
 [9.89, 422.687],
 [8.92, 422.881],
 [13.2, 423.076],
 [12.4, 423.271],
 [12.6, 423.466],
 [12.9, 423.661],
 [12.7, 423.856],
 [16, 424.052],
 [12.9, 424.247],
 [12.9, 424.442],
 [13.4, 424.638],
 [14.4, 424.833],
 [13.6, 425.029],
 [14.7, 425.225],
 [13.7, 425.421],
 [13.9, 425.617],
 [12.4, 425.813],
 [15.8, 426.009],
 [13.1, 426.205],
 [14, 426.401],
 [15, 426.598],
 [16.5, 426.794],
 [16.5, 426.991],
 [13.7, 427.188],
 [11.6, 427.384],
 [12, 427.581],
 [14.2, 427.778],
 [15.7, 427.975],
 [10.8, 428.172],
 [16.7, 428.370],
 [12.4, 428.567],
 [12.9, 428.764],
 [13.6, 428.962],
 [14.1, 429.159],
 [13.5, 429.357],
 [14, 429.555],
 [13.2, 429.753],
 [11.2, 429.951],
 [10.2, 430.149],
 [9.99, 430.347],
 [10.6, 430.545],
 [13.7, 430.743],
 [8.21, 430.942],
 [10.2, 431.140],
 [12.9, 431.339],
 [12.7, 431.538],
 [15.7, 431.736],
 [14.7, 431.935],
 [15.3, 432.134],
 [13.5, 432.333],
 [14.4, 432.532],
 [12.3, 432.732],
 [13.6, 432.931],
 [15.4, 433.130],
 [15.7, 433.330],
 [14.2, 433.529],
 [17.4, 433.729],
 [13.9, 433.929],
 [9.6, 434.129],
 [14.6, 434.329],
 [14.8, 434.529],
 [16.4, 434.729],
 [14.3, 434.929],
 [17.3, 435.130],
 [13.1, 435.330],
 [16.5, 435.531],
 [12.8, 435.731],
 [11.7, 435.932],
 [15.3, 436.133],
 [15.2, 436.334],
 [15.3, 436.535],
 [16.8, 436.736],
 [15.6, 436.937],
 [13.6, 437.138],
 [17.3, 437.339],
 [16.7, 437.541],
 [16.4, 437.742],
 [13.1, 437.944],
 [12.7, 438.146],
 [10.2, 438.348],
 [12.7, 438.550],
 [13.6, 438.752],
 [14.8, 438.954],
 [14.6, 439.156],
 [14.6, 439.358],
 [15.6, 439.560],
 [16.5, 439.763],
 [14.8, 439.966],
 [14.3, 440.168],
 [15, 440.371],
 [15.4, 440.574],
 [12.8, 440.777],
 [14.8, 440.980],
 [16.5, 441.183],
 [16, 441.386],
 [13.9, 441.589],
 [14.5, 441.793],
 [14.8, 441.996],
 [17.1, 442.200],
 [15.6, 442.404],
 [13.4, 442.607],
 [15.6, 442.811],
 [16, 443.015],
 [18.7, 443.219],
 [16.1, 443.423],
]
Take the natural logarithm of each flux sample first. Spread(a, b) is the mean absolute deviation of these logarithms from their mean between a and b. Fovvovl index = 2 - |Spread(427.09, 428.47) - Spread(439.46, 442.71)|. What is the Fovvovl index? 1.93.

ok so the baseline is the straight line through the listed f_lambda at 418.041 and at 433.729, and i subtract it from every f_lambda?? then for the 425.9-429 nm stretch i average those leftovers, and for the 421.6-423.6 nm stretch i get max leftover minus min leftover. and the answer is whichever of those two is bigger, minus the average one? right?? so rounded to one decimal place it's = 7.2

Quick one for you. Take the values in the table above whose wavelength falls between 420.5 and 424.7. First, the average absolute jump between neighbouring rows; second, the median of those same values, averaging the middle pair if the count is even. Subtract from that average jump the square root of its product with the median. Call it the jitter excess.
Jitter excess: -2.8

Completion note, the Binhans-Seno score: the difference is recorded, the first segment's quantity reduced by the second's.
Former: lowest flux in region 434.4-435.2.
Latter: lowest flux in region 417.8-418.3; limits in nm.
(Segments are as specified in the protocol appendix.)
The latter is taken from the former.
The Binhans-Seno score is 2.0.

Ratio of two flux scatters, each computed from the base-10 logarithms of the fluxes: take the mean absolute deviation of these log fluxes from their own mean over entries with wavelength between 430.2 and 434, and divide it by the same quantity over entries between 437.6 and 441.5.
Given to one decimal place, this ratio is 1.6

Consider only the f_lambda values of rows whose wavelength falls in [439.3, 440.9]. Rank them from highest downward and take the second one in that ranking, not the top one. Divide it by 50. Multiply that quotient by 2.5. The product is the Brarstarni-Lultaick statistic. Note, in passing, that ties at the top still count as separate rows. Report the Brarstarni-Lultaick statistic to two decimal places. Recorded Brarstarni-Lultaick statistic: 0.78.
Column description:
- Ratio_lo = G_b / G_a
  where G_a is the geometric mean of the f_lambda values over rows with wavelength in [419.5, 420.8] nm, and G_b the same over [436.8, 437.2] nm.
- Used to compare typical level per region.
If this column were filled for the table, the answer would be 1.10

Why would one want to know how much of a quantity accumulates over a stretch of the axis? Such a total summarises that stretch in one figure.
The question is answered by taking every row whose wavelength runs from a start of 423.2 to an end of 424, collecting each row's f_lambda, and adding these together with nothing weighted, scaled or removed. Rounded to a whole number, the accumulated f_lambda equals 51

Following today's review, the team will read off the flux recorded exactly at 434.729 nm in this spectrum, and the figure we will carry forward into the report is 16.4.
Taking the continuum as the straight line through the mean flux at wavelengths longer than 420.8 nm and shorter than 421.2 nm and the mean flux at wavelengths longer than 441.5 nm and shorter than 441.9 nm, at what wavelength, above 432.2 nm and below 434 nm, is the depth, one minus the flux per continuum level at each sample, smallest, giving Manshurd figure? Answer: 433.729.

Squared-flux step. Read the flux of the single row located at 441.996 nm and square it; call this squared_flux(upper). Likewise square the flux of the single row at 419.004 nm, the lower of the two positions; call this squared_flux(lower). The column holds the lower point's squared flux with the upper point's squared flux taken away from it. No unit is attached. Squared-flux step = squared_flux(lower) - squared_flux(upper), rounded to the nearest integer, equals -60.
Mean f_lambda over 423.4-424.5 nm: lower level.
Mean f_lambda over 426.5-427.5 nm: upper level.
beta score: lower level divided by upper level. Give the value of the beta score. 0.91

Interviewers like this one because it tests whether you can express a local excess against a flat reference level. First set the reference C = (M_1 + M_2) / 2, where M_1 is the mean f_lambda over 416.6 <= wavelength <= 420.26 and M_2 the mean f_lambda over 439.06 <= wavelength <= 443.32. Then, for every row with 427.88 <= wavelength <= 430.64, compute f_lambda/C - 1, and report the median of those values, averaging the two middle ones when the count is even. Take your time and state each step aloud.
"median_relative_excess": -0.11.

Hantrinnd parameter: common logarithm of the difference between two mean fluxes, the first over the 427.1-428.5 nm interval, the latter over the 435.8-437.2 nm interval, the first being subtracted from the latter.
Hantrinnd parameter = 0.10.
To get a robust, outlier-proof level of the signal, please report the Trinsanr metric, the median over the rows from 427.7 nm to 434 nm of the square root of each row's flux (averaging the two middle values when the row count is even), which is 3.69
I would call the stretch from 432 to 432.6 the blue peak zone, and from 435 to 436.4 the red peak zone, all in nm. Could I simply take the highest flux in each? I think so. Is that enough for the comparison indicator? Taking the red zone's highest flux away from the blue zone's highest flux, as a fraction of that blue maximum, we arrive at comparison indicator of -0.13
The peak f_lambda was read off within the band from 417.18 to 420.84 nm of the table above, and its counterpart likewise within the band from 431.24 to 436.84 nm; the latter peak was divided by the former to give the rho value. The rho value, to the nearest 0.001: 1.036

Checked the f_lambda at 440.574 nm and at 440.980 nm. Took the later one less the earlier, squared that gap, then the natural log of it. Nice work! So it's -1.0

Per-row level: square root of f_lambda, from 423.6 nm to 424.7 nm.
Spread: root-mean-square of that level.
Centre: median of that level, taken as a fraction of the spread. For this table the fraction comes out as 0.979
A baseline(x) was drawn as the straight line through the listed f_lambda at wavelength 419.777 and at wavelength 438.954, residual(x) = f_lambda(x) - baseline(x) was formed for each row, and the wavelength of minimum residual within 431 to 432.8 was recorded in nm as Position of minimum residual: 431.140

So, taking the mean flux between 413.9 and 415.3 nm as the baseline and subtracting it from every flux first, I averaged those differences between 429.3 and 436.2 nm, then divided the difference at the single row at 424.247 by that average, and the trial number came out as 2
